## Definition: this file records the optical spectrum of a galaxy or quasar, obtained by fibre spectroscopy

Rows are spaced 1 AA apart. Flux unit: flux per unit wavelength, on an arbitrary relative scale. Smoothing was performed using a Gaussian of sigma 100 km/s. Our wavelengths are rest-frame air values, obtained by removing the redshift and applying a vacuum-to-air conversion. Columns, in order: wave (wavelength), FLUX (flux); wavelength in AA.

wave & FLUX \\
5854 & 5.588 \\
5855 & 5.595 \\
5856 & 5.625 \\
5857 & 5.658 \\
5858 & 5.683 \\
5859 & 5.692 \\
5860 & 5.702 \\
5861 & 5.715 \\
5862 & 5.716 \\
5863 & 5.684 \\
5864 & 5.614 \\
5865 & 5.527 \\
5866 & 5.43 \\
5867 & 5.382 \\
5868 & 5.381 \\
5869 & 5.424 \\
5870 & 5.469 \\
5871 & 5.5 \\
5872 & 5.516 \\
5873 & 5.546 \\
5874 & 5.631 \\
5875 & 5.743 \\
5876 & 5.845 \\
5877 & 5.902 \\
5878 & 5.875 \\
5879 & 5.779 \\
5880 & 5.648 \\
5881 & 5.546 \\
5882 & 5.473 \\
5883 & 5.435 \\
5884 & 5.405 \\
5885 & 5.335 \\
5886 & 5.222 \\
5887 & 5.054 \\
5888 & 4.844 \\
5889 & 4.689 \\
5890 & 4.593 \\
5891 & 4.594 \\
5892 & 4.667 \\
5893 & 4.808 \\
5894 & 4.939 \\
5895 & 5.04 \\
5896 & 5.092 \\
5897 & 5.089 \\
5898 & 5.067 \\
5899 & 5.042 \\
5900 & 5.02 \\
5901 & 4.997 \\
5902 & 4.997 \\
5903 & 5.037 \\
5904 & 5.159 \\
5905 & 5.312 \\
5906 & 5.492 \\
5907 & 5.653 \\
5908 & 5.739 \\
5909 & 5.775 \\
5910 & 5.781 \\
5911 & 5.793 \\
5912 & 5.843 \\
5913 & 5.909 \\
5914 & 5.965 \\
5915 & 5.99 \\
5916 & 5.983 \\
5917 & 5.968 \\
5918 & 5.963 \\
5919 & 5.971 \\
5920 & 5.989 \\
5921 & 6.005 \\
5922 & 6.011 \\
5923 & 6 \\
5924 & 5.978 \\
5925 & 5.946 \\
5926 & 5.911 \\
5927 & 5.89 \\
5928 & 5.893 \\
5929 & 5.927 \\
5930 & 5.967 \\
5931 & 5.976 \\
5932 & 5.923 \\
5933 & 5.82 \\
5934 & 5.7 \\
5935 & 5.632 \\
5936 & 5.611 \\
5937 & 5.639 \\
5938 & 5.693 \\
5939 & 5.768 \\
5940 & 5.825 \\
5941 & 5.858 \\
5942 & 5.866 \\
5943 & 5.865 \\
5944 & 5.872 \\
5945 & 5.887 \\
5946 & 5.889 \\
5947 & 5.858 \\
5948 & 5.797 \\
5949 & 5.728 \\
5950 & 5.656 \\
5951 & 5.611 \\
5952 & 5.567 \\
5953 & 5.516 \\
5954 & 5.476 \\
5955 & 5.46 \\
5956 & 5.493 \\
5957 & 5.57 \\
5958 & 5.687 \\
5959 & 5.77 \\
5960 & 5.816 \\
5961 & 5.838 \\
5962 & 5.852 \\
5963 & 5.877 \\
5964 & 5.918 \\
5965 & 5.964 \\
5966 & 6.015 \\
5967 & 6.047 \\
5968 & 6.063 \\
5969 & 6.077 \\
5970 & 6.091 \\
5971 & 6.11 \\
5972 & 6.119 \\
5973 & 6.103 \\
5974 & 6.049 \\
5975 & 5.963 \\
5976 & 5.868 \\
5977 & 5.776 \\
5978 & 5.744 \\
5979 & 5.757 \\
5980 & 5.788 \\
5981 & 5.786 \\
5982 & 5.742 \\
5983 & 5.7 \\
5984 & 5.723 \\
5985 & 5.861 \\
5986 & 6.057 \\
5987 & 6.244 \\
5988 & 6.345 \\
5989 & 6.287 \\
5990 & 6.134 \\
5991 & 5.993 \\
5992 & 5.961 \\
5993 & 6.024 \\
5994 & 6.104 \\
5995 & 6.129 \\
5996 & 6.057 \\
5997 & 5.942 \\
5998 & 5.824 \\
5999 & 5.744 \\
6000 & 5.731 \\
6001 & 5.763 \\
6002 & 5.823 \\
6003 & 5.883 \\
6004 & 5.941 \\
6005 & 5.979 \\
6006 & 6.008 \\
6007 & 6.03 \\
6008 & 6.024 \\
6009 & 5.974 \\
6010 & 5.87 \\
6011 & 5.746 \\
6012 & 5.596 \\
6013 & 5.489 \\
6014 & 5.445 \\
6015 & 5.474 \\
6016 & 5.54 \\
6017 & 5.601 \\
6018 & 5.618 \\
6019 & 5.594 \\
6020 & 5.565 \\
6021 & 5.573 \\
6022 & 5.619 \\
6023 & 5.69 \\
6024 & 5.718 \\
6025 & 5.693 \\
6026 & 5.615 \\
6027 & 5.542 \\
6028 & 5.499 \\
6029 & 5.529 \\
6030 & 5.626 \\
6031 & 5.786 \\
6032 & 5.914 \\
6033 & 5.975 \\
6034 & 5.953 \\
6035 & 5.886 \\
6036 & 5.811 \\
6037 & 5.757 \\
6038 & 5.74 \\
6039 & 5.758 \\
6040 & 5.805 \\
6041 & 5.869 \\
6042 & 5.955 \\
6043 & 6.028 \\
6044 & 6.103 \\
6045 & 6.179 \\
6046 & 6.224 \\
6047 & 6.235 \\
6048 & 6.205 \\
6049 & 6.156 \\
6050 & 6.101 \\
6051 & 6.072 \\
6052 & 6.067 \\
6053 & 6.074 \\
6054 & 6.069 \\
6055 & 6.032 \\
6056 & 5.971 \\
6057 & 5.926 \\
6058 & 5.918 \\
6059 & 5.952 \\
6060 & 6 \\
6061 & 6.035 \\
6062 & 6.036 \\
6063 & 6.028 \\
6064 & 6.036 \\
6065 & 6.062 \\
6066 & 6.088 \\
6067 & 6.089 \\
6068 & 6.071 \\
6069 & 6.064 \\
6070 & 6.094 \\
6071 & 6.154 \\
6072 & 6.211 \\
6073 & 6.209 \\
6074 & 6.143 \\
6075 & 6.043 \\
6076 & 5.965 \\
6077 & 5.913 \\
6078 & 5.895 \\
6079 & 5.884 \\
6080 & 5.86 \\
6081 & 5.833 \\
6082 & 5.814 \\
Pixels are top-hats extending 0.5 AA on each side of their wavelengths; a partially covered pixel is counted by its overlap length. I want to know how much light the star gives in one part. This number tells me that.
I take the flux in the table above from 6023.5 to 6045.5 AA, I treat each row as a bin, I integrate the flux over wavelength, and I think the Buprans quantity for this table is 128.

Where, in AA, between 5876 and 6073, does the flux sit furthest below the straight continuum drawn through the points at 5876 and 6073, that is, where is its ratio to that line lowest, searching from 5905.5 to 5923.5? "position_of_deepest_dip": 5906 AA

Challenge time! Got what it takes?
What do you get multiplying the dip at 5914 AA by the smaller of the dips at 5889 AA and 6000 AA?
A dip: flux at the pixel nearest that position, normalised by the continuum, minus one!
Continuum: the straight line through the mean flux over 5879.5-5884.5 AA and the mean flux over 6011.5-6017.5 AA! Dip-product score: -0.012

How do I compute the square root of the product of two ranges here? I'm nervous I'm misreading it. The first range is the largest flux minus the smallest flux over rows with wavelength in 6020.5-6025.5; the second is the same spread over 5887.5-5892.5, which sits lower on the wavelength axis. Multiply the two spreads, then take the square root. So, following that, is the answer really 0.19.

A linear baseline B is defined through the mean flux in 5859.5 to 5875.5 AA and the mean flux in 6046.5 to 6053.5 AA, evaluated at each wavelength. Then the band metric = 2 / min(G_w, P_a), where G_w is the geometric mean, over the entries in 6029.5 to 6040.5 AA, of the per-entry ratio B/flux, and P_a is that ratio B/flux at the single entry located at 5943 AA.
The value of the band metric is 2.02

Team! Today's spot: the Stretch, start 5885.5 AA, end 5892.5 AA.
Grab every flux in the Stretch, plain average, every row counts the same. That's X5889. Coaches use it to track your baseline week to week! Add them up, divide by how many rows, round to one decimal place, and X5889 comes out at 4.8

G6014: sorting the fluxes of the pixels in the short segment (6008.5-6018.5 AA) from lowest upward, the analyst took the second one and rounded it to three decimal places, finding 5.474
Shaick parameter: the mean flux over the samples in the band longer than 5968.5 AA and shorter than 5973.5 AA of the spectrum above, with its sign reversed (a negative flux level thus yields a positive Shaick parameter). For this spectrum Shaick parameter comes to -6.10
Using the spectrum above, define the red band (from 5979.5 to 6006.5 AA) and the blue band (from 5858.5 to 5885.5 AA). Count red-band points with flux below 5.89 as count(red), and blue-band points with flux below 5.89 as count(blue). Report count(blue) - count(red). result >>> 14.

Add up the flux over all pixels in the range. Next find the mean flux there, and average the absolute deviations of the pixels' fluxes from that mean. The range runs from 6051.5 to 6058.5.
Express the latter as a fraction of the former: 0.0014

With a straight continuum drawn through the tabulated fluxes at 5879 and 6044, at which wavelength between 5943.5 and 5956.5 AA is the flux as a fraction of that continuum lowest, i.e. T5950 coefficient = 5955 AA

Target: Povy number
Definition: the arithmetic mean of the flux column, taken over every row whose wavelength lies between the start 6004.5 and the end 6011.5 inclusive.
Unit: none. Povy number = 5.9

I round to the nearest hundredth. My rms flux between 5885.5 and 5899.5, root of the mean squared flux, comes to 4.91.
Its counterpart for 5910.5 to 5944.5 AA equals 5.88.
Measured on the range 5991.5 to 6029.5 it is 5.77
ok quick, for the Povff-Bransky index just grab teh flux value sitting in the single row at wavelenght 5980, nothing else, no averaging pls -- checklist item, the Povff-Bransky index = 5.788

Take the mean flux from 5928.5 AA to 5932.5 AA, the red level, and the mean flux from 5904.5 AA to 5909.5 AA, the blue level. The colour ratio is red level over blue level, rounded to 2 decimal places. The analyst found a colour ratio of 1.06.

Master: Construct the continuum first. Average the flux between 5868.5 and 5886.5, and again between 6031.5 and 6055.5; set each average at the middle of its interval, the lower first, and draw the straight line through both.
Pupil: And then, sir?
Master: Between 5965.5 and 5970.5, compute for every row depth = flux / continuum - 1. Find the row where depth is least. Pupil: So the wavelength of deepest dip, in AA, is 5966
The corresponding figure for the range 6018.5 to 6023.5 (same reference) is 6020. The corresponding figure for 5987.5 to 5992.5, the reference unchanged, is 5992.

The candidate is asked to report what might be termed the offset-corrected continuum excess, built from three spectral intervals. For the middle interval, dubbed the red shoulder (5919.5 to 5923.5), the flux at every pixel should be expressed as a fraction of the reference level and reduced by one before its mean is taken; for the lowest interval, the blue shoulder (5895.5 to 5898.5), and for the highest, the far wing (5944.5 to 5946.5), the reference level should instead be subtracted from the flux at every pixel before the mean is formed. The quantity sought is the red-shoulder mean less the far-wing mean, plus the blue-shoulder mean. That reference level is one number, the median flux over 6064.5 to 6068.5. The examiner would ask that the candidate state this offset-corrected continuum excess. -0.8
